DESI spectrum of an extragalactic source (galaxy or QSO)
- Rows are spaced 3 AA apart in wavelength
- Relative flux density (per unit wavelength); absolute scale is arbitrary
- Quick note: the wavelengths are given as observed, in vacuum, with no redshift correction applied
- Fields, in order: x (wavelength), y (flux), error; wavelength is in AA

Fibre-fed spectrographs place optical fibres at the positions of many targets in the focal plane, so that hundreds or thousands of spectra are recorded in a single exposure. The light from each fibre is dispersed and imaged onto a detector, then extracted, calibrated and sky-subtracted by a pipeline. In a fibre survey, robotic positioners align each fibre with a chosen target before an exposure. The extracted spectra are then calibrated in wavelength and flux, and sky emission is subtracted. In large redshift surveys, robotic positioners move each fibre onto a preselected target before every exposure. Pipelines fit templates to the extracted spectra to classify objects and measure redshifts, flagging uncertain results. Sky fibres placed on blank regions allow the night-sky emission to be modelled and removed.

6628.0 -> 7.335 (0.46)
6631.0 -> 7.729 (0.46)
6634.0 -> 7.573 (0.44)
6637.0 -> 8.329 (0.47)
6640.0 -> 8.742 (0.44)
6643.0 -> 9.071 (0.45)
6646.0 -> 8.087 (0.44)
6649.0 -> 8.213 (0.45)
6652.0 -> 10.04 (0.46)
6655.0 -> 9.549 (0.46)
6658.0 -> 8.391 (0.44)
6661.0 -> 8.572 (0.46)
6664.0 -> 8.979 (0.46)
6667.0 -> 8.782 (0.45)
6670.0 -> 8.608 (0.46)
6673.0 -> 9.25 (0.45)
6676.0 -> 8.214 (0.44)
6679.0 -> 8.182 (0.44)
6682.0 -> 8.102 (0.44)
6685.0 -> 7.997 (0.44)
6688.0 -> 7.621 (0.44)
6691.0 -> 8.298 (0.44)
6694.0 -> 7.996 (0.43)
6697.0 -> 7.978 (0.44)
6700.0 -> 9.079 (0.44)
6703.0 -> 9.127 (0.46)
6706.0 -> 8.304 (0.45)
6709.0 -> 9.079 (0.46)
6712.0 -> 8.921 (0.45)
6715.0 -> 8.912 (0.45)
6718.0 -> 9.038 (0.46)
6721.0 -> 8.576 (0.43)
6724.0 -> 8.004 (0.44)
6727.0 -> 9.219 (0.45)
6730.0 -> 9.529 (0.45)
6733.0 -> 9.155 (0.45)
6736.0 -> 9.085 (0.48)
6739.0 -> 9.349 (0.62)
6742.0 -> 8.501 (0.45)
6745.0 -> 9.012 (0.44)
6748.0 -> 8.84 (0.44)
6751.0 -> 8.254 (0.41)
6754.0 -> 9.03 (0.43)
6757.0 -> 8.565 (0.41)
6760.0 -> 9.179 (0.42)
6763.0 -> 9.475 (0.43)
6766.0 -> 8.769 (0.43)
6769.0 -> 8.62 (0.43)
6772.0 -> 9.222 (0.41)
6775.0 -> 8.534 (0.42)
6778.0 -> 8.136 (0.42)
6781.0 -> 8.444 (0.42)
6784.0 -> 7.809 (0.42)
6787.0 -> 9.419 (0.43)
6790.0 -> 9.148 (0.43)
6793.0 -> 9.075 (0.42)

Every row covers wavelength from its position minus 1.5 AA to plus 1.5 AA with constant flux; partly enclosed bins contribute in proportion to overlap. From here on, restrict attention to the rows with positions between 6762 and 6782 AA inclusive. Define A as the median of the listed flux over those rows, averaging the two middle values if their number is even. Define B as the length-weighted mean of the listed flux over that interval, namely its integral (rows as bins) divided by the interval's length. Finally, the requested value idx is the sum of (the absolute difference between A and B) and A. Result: 8.73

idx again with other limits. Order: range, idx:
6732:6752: 9.13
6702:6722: 8.99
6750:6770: 8.86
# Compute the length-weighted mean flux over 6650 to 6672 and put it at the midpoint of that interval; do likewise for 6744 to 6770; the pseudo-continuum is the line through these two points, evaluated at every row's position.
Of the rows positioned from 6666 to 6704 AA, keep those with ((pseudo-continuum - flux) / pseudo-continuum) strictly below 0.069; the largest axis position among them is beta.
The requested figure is 6703.0 AA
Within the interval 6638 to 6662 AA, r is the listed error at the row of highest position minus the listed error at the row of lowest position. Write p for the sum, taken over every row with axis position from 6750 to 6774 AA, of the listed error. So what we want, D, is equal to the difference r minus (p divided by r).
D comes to -168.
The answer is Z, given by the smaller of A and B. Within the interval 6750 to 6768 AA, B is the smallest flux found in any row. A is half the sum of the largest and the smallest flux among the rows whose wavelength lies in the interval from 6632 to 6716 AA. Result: 8.25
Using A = 8.81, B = 8.254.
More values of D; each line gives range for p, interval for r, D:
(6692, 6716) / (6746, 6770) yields 358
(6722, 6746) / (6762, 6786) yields 378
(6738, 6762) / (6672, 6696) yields 181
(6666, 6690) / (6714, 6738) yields -119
